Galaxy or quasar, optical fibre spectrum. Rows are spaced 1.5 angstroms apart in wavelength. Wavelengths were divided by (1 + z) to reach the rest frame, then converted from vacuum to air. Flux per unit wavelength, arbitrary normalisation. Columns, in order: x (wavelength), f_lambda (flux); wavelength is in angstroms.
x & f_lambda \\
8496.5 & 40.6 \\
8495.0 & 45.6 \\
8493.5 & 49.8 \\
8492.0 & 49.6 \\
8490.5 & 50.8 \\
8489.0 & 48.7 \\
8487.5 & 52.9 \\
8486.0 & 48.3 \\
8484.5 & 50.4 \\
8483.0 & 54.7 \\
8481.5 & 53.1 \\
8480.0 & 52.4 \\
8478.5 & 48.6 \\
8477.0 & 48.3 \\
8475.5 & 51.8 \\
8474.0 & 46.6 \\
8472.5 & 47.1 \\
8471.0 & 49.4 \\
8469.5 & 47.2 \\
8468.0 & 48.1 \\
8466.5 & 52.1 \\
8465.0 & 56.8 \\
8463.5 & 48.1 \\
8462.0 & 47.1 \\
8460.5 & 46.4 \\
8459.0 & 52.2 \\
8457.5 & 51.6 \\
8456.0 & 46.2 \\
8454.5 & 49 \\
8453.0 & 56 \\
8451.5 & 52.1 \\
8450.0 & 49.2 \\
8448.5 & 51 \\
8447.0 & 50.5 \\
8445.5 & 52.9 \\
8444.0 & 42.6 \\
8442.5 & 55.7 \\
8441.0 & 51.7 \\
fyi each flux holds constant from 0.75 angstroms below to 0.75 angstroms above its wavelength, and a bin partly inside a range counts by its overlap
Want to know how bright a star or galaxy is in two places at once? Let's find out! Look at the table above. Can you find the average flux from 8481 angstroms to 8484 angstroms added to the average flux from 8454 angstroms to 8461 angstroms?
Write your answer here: 103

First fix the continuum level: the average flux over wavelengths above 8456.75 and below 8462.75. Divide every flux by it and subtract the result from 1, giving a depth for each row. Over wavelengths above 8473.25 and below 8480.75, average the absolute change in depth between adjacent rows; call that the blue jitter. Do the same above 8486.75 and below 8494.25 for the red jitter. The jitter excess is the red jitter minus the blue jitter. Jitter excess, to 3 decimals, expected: -0.026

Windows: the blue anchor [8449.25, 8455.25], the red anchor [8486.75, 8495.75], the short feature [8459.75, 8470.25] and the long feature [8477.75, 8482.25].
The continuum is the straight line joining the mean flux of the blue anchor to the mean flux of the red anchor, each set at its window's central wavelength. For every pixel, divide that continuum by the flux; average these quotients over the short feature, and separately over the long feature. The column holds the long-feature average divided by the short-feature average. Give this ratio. 0.94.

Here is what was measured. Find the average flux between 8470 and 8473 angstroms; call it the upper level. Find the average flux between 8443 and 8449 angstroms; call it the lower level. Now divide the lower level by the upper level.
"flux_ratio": 1.02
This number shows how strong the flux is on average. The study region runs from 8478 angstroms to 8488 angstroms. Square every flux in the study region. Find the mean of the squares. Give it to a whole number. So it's 2656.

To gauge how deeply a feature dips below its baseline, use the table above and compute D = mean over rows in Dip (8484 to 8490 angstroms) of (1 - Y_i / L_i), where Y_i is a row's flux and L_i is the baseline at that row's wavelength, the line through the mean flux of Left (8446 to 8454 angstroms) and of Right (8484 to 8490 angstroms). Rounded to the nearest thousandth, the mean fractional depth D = 0.000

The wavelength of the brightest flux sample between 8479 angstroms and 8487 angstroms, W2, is 8483.0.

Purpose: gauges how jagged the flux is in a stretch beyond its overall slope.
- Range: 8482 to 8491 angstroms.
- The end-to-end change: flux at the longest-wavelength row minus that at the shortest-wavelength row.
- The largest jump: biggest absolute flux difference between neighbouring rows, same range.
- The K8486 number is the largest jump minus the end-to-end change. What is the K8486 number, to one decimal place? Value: 8.5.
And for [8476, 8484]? -2.6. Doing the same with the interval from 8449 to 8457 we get 10.0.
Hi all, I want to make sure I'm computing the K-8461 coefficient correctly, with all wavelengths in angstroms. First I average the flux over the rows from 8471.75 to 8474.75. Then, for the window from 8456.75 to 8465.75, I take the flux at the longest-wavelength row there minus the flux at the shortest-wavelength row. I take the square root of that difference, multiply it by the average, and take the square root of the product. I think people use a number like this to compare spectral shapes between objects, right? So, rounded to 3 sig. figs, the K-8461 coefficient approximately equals 10.3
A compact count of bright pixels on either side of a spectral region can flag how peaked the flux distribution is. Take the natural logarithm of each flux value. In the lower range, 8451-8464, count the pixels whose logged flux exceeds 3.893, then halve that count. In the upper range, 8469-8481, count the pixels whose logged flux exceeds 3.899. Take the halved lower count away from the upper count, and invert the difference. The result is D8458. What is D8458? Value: 1.0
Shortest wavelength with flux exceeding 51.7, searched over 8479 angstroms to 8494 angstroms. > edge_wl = 8480.0 angstroms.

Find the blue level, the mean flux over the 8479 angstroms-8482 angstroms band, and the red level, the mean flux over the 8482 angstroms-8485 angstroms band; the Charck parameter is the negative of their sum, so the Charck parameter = -105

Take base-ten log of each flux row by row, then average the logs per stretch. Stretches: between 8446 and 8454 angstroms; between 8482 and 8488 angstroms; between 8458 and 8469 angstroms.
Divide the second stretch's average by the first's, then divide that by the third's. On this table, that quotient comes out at 0.588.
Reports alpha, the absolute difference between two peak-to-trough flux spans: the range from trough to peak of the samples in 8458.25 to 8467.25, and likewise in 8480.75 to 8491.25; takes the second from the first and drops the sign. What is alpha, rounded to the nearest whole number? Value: 4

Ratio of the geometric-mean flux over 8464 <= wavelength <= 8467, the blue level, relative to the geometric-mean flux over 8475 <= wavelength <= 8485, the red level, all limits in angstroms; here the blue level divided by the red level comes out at 1.06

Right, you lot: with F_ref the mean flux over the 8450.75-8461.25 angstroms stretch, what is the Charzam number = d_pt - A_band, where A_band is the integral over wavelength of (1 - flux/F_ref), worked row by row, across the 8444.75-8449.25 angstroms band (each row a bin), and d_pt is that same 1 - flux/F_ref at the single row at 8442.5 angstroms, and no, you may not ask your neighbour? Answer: -0.017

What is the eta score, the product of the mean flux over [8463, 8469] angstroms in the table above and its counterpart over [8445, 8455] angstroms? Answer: 2642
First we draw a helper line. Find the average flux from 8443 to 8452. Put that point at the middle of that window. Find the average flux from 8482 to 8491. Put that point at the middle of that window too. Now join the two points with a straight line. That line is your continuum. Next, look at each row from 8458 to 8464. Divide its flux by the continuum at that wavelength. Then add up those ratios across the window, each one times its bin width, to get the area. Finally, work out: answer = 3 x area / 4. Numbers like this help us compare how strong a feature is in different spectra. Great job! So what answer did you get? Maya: 4.35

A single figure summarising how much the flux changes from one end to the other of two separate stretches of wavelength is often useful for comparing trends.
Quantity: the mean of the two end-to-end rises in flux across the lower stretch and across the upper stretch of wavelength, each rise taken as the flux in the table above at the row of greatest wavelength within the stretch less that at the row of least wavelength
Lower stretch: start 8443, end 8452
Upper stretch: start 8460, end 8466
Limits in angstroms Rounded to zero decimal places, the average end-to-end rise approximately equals 10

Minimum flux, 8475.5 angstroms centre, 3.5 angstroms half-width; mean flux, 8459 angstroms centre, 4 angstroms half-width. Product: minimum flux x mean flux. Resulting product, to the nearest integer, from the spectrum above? 2269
